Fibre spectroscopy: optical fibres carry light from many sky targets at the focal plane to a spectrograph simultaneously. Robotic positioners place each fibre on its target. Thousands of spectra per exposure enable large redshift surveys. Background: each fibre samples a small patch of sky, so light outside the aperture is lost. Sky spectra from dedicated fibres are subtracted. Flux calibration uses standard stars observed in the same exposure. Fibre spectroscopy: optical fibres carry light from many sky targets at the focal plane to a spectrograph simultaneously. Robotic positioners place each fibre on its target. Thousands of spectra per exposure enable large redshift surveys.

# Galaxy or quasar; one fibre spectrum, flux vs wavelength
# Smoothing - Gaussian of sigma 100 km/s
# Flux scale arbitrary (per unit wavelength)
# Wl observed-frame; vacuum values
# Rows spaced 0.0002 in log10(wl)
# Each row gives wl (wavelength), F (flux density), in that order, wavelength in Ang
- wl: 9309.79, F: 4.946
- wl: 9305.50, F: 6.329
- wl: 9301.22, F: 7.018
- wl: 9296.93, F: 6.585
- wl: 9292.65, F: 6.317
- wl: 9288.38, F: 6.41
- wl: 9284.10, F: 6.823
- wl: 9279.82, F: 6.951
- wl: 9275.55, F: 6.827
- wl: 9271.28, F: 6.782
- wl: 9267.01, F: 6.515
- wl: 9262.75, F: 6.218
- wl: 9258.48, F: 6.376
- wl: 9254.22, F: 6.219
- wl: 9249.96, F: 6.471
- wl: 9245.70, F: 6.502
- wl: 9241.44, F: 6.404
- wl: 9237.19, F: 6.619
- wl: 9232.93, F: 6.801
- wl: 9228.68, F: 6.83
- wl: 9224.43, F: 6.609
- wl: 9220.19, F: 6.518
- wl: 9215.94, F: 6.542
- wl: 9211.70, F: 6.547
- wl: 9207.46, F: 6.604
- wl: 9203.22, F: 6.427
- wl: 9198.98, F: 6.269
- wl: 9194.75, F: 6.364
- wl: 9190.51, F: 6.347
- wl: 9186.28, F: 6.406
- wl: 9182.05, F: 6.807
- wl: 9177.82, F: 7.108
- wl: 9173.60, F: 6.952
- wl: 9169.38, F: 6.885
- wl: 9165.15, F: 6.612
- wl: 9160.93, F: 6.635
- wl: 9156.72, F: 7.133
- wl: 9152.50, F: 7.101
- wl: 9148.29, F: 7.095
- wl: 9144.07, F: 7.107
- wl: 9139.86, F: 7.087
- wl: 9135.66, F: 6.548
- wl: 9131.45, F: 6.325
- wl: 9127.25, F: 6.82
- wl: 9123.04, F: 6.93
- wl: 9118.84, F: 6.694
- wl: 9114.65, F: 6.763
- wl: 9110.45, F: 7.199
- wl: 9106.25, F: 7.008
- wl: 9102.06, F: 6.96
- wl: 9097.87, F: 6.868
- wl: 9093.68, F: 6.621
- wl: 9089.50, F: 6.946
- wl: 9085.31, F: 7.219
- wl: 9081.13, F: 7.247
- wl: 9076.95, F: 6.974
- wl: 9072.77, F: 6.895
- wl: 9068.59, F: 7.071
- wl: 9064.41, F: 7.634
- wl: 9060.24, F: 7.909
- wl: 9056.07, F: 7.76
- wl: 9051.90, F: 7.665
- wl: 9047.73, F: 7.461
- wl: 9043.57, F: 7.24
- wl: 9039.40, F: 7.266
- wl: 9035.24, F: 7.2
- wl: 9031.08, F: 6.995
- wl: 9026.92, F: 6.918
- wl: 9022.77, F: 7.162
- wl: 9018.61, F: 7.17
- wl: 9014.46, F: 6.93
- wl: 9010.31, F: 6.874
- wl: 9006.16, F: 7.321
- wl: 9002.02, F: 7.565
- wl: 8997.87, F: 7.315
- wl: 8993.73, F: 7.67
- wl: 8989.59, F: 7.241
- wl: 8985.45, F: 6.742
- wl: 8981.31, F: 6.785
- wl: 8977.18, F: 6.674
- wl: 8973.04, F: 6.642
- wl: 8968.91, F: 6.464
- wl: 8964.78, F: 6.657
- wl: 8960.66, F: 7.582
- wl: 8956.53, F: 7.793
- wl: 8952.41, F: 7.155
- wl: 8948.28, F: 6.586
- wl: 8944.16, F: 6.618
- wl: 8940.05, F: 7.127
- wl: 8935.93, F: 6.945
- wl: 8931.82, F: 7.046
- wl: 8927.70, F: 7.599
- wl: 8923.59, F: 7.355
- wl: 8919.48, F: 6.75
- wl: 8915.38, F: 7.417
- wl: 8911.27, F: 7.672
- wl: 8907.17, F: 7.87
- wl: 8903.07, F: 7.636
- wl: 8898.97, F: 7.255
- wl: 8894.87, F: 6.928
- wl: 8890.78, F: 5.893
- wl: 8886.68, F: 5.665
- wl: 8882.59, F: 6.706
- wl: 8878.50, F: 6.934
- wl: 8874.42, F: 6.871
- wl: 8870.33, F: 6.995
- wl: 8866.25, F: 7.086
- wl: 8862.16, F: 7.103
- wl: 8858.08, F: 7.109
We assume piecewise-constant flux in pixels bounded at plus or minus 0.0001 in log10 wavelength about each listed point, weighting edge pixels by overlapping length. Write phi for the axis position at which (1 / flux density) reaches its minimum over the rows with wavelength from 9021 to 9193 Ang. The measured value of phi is 9060.24 Ang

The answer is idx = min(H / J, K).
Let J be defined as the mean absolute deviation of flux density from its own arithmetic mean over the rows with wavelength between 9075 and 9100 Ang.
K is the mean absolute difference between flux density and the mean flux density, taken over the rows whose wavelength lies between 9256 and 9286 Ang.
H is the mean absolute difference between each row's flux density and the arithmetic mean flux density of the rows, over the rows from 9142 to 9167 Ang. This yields 0.23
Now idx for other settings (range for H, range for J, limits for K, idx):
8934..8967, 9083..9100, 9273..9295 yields 0.24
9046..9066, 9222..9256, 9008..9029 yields 0.12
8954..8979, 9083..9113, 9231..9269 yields 0.14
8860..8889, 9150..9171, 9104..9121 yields 0.19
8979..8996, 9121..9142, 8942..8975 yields 0.43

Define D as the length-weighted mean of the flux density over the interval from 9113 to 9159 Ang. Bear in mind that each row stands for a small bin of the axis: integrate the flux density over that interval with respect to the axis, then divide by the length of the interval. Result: 6.9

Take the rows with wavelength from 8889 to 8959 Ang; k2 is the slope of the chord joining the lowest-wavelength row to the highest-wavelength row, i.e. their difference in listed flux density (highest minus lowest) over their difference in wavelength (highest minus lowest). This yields 0.029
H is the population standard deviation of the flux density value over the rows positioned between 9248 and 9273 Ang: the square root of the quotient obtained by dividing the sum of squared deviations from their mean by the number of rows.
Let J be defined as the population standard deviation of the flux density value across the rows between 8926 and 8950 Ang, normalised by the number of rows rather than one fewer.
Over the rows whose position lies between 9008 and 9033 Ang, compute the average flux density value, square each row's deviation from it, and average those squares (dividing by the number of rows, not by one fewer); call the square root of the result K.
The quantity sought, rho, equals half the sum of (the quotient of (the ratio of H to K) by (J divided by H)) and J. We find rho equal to 0.64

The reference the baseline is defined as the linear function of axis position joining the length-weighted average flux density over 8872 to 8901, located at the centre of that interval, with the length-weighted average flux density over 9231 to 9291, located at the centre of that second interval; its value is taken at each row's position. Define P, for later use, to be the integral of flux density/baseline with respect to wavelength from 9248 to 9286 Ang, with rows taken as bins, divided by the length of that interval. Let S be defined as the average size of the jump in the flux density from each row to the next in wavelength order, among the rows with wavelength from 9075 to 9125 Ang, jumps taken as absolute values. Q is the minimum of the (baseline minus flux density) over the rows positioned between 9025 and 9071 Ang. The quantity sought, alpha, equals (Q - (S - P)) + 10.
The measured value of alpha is 9.5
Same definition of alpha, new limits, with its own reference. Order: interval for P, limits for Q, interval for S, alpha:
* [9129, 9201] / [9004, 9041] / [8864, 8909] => 9.9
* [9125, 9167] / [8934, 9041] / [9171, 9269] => 9.7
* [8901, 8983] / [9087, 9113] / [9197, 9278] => 10.3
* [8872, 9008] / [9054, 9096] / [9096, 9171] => 9.6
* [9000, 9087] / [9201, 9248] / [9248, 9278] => 10.6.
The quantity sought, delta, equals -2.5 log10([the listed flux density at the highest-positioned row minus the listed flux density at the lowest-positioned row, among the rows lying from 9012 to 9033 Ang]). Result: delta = 3.0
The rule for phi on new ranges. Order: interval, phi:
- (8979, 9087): 9060.24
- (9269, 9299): 9279.82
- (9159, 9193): 9177.82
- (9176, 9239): 9177.82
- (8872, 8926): 8907.17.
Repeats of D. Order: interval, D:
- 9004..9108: 7.2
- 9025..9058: 7.3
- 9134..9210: 6.7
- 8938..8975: 7.0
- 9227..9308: 6.6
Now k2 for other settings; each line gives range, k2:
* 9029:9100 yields -0.002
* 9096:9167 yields -0.004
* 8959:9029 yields -0.010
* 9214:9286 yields 0.004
